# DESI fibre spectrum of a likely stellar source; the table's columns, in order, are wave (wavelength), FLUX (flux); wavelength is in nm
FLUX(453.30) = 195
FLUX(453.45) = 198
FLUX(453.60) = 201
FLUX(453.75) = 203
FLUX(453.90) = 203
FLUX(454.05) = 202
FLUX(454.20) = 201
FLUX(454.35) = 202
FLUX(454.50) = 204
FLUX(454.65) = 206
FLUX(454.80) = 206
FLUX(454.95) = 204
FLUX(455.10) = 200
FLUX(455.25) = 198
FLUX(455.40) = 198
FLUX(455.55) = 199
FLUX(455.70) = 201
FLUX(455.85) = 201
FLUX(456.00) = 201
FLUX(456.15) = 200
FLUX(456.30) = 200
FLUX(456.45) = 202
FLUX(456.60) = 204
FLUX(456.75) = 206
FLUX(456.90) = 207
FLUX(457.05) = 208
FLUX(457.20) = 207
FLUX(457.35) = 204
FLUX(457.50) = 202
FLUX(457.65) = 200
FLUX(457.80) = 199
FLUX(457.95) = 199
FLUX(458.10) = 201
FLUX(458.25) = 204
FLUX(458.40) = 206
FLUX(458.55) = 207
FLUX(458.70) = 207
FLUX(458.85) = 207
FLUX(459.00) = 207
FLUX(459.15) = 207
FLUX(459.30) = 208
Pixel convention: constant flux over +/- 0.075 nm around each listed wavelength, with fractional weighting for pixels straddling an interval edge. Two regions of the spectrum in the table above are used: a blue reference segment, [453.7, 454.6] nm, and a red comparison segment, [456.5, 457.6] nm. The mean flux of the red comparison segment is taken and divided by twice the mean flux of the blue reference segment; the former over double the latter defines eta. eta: 0.507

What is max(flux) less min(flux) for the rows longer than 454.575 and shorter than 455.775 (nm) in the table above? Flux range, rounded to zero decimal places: 8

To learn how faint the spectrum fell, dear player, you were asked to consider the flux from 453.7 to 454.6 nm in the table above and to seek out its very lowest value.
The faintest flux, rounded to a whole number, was 201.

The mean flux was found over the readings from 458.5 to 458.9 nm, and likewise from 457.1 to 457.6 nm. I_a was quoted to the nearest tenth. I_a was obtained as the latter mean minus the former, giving -2.7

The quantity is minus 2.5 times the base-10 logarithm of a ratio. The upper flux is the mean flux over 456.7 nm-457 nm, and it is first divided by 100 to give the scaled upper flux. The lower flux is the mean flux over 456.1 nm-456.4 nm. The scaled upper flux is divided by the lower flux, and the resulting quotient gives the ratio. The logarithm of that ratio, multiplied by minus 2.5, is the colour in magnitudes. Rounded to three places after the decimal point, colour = 4.965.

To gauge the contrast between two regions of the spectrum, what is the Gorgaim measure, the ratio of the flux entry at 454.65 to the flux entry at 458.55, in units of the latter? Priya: 1.00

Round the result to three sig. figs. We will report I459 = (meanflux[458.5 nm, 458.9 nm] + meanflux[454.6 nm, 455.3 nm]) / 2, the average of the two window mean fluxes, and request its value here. 205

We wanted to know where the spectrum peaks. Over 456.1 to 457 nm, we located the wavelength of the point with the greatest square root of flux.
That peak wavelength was 456.90 nm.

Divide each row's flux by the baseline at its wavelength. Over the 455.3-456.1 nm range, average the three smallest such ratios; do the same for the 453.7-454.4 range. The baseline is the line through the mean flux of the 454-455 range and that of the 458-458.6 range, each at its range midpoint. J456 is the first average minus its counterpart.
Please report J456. -0.013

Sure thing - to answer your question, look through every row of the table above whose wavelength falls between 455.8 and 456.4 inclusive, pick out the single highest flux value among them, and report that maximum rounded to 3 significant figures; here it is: 201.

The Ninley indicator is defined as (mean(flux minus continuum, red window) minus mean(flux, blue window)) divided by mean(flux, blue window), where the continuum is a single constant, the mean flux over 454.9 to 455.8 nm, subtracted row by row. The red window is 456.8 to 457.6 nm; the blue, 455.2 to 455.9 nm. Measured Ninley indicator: -0.972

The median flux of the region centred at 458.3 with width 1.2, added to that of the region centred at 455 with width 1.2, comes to 407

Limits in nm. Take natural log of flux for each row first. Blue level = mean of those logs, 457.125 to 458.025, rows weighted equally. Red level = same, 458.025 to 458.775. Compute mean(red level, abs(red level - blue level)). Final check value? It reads 2.669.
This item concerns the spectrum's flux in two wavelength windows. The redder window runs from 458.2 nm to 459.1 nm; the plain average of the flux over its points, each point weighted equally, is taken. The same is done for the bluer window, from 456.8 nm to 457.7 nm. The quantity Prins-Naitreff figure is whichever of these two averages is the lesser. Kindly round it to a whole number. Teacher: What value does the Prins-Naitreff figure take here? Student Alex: 205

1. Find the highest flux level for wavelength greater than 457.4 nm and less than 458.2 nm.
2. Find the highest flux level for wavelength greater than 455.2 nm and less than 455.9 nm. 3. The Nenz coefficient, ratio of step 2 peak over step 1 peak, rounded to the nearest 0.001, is 0.995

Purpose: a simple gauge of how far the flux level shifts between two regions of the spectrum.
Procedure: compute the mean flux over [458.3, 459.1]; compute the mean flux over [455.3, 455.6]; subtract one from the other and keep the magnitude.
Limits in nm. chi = 8.3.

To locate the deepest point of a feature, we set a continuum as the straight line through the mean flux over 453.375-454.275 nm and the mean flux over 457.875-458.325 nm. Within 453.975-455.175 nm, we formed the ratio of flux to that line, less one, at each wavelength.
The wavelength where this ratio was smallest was 455.10 nm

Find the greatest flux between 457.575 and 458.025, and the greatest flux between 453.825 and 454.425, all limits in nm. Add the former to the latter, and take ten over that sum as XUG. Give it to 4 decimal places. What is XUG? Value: 0.0248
